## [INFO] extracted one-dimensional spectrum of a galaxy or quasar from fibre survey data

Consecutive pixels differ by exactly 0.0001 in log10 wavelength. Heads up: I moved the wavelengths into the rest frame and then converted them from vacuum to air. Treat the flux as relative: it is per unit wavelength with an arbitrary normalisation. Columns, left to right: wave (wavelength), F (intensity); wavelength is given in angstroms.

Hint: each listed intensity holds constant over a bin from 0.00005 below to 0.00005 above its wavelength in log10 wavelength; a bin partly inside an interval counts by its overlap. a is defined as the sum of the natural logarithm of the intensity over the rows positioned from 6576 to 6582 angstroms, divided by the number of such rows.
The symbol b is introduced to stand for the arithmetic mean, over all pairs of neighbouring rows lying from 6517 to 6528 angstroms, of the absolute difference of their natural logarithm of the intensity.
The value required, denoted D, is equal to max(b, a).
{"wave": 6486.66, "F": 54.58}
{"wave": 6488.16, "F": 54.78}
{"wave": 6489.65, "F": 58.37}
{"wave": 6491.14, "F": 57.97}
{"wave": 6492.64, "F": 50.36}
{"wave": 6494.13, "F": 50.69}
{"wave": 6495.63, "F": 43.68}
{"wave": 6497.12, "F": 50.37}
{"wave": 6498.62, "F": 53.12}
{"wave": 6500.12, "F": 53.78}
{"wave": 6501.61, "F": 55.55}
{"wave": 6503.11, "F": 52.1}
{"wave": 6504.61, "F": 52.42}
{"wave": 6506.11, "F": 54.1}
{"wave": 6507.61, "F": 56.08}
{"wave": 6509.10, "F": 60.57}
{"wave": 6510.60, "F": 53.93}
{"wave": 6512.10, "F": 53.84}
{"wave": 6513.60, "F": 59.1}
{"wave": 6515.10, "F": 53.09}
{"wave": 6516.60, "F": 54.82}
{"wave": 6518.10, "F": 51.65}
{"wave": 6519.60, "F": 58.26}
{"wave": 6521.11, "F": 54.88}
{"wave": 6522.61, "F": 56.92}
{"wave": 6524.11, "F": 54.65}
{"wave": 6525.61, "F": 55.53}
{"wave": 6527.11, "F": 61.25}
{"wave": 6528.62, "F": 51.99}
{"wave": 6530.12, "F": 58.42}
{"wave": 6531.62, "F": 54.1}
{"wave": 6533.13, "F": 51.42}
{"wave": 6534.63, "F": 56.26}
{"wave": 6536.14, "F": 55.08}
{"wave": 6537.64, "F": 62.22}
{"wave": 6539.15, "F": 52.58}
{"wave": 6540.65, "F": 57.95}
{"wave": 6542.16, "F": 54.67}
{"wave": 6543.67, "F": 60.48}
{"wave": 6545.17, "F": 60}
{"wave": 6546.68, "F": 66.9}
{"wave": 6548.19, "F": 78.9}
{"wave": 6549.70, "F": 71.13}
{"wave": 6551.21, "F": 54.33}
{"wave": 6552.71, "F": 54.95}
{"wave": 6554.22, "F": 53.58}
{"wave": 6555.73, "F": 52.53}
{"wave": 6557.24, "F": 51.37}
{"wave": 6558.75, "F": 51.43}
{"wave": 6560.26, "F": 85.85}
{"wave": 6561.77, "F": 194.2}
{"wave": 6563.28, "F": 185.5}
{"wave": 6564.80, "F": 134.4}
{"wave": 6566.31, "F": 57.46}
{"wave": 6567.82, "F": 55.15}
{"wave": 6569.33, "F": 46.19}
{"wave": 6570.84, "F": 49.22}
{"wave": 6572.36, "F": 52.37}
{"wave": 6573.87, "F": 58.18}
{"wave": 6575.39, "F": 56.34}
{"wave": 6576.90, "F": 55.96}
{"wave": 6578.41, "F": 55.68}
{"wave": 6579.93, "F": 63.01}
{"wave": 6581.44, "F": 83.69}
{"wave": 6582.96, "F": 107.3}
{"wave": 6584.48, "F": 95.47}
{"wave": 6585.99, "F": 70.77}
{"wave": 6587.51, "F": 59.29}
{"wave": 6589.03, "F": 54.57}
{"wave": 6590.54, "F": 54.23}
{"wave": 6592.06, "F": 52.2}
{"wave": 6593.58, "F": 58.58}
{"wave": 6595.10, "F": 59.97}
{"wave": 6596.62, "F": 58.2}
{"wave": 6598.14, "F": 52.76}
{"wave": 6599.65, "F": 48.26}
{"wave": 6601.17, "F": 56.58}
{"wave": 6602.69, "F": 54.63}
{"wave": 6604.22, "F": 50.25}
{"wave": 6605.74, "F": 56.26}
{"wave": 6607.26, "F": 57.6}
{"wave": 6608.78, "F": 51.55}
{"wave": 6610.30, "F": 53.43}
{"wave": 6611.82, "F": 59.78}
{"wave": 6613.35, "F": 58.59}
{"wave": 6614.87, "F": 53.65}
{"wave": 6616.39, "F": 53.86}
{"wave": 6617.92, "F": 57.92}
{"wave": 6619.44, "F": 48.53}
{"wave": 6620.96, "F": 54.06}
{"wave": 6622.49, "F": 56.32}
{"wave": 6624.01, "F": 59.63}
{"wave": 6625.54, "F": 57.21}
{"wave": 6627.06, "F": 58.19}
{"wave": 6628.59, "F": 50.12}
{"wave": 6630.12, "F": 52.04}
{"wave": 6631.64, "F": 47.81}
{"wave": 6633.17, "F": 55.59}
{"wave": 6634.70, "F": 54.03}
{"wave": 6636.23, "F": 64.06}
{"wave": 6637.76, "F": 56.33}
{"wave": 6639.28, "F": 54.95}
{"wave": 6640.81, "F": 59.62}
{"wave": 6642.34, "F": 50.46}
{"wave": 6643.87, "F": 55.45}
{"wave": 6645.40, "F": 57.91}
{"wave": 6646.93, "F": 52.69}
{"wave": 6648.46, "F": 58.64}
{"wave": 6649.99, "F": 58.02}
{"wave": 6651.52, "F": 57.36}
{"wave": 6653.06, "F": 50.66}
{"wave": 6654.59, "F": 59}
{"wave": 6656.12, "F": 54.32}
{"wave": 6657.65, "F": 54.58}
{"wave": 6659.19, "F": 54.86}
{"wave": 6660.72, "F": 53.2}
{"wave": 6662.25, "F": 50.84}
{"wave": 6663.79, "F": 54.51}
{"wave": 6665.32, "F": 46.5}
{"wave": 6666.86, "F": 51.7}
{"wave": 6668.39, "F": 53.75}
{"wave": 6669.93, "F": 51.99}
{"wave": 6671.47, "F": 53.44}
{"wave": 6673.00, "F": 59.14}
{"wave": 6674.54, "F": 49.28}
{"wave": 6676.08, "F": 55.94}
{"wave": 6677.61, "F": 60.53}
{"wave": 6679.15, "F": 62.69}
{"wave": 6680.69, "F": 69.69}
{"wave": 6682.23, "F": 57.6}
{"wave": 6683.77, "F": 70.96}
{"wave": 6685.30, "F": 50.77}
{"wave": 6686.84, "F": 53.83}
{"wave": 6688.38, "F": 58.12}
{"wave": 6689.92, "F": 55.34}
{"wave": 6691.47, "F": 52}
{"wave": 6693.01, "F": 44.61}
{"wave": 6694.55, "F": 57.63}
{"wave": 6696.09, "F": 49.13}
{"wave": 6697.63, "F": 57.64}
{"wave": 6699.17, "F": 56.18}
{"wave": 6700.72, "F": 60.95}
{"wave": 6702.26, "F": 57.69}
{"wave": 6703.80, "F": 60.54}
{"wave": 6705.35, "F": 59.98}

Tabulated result 4.15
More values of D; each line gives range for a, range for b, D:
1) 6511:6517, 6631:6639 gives 4.01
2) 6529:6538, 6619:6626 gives 4.03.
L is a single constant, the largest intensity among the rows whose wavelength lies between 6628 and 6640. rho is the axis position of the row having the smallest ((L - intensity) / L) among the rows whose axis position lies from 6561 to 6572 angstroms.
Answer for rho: 6561.77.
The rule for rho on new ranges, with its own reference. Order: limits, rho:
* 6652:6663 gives 6654.59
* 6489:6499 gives 6489.65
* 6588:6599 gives 6595.10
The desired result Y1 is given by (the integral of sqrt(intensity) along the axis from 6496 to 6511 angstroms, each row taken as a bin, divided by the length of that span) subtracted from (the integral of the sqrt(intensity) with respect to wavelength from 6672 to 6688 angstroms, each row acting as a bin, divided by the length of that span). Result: 0.33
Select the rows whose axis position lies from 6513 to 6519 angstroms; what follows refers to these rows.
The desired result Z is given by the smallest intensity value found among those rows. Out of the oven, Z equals 51.65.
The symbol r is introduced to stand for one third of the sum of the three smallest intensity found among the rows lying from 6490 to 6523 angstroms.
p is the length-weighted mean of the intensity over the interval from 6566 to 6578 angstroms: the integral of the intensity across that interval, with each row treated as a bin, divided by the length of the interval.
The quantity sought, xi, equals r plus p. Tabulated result 102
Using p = 54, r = 48.1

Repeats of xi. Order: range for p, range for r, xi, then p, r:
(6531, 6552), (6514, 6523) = 113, 60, 53.2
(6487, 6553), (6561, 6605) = 104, 56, 47.9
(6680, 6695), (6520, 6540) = 109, 57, 52.0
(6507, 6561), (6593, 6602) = 110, 58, 52.5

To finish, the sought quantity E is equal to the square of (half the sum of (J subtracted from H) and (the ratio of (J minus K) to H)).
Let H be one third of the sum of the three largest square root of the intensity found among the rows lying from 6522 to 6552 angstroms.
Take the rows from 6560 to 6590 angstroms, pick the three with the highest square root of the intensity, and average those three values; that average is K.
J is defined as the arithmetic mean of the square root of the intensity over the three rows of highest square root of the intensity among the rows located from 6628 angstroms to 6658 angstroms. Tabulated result 0.00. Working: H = 8.5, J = 7.8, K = 13.0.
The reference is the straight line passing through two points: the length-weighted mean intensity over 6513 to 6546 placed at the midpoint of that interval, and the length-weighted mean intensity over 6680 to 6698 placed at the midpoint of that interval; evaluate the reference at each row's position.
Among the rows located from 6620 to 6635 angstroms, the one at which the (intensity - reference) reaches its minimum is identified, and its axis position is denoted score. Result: 6631.64 angstroms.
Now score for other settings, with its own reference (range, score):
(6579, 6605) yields 6599.65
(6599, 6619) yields 6599.65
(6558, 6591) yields 6569.33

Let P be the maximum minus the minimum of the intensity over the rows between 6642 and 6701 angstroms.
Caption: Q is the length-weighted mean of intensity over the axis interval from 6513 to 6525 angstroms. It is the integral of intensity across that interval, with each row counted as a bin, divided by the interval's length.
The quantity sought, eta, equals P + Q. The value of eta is 82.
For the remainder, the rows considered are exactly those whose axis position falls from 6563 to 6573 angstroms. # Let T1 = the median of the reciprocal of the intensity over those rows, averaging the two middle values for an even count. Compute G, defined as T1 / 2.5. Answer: 0.0073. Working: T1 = 0.0181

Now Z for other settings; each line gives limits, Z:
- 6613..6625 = 48.53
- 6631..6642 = 47.81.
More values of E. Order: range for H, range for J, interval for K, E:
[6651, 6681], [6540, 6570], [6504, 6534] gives 4.79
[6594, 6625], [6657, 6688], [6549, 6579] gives 0.31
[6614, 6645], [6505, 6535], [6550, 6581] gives 0.10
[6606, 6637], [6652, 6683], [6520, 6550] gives 0.02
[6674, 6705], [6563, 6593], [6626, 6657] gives 2.46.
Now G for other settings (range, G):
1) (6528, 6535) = 0.0074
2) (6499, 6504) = 0.0074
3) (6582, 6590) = 0.0057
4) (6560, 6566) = 0.0026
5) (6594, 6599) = 0.0069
